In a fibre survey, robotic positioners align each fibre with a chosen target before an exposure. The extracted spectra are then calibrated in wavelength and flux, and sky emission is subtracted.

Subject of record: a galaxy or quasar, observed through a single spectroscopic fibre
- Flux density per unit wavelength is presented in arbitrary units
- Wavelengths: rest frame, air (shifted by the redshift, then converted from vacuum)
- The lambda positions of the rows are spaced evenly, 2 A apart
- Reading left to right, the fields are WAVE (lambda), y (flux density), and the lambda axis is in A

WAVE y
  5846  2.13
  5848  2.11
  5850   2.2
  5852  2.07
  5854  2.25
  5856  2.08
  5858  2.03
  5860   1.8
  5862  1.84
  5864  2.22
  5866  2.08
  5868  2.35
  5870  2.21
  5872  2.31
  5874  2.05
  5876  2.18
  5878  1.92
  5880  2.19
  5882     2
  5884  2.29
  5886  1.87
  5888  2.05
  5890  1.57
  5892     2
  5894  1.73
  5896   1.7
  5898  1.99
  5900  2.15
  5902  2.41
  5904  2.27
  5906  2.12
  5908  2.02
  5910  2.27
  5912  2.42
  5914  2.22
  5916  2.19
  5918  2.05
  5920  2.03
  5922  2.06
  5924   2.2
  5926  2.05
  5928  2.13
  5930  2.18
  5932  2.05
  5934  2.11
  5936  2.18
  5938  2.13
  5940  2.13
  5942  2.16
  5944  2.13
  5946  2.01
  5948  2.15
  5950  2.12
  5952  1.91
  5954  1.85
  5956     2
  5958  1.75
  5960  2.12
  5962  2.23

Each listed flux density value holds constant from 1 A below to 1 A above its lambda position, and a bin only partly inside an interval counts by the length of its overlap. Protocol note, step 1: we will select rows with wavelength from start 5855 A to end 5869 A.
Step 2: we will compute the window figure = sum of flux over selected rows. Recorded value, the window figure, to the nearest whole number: 14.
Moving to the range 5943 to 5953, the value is 10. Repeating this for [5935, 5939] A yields 4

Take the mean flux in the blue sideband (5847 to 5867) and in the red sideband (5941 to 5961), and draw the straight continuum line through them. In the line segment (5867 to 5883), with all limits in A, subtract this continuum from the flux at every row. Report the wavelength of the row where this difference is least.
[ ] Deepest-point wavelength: 5878 A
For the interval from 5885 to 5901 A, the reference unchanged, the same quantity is 5890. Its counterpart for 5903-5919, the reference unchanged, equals 5908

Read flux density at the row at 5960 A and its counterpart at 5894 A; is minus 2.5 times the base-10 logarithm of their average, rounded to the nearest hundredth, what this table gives -0.71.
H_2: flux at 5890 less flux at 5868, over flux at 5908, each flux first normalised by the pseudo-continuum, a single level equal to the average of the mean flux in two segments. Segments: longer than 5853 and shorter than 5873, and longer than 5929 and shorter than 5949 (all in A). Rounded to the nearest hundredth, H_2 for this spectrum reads -0.39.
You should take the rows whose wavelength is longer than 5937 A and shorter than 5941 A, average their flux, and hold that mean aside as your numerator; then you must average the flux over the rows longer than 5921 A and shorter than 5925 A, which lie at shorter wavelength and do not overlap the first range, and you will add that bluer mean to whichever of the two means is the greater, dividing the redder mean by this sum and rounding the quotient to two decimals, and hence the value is 0.50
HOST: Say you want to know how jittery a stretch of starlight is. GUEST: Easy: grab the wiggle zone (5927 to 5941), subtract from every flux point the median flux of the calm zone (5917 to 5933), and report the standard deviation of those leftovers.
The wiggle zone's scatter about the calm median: 0.04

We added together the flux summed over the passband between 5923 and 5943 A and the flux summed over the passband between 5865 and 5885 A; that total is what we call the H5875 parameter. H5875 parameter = 42.9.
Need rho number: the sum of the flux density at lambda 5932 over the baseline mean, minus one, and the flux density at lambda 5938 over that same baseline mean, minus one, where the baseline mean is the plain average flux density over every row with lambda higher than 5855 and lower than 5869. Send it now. 0.032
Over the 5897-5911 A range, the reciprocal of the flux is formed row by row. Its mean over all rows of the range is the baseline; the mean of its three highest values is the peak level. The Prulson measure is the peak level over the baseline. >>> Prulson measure 1.06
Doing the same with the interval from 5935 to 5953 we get 1.04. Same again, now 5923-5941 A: 1.03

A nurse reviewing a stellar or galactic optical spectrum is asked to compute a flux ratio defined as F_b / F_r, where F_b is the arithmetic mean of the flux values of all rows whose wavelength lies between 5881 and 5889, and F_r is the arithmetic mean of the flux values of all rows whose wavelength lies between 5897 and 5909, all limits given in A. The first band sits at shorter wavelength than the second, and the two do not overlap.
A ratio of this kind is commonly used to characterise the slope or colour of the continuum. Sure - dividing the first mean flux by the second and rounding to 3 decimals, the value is 0.950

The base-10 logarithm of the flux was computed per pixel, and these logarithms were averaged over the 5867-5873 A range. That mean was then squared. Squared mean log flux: 0.129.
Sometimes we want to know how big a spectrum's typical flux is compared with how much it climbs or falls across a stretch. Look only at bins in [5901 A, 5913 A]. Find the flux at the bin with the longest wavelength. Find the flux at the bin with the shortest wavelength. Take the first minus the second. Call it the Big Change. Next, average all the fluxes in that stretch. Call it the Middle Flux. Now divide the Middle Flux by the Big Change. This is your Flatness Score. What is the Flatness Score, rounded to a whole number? 225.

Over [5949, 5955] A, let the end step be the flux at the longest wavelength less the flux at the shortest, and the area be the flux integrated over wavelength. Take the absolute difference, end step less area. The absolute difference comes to 12.0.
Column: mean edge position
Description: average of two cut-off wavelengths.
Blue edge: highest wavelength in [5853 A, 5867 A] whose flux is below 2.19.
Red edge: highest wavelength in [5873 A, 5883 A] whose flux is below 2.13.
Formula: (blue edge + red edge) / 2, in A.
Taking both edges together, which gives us 5874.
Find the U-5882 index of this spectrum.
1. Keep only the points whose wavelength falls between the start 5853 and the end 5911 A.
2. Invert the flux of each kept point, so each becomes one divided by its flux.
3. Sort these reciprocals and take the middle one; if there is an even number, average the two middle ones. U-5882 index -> 0.481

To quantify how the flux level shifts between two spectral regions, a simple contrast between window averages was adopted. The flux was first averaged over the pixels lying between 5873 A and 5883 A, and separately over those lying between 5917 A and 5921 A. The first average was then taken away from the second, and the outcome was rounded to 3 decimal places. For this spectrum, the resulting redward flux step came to -0.028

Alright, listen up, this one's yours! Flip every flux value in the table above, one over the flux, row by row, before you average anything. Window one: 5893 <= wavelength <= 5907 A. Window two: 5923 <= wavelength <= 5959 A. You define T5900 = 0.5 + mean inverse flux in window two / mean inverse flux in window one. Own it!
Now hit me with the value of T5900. 1.48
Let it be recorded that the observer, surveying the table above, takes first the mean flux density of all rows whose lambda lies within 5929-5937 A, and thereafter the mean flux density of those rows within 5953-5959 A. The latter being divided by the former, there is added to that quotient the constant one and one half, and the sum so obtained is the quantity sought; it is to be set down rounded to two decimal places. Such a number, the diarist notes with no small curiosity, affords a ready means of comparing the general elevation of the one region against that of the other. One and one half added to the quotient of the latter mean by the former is 2.38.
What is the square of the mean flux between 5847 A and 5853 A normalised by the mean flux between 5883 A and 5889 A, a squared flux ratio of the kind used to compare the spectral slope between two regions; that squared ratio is 1.06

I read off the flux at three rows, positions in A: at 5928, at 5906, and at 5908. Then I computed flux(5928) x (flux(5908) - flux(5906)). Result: -0.21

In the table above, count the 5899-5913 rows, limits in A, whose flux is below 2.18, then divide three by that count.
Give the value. 1.00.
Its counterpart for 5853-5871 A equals 0.60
